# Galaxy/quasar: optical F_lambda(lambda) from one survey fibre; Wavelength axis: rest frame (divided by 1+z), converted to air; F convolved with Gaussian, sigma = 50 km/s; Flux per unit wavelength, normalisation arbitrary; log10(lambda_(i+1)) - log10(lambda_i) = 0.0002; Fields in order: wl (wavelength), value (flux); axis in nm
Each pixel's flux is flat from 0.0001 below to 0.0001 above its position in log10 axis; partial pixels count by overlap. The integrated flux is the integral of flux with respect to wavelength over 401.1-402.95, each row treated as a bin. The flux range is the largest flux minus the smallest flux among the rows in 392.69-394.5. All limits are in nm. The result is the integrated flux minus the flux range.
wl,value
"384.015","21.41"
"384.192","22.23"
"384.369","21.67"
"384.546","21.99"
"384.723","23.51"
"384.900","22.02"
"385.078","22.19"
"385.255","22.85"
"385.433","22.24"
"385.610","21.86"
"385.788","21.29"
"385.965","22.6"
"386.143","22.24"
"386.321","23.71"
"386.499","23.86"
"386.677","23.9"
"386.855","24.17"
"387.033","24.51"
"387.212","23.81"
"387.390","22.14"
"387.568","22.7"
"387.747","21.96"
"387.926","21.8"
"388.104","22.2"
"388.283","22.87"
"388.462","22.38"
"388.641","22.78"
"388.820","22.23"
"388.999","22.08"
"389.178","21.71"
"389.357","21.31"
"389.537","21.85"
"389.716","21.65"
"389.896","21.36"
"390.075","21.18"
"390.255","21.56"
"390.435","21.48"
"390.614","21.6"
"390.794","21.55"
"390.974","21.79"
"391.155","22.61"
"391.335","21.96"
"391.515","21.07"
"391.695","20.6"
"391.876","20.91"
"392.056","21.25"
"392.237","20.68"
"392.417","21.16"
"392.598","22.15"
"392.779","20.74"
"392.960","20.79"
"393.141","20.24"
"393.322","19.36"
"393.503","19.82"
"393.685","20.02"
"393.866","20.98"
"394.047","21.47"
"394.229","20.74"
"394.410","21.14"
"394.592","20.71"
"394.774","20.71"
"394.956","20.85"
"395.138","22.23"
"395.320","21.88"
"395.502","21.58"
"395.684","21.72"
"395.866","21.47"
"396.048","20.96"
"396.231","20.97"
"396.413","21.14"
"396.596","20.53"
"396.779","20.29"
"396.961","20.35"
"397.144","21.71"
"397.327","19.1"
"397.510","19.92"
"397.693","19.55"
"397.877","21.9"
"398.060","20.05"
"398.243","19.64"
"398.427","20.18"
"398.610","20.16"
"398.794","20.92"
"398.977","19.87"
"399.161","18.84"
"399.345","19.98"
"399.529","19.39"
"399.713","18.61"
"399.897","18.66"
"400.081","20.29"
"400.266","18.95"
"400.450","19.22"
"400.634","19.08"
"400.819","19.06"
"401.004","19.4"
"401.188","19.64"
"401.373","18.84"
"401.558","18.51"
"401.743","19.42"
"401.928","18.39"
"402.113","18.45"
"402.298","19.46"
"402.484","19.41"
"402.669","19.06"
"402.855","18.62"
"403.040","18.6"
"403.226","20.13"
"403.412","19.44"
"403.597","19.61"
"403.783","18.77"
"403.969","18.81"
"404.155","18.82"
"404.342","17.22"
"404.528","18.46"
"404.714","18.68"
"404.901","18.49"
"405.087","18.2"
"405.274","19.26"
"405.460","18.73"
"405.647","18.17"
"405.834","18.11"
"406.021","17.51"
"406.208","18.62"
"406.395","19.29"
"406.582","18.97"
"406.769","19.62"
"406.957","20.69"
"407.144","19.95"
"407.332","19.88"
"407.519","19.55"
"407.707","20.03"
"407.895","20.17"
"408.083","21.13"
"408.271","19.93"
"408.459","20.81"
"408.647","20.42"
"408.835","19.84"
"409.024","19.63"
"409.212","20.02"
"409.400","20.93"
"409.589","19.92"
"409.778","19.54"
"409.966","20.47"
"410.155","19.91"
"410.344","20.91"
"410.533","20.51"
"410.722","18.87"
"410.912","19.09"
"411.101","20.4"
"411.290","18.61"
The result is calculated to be 33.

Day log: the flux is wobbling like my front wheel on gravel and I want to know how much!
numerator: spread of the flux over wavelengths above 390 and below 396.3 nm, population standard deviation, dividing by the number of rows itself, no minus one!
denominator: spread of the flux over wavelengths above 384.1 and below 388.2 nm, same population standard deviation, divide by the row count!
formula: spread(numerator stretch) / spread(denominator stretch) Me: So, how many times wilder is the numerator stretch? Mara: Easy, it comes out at 0.75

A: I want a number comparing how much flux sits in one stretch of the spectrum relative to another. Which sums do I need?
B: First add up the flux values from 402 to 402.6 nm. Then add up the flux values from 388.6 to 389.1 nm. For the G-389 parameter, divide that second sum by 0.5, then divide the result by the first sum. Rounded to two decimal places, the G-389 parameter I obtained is 2.34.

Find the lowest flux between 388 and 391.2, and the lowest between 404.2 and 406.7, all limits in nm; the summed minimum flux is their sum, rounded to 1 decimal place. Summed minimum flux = 38.4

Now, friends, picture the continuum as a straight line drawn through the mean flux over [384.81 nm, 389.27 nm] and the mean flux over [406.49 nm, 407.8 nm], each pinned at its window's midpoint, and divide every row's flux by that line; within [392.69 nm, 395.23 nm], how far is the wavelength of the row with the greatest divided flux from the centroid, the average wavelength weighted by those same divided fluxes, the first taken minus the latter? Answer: 1.16 nm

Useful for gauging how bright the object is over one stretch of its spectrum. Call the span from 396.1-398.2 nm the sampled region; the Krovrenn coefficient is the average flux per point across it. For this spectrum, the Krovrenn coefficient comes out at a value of 20.5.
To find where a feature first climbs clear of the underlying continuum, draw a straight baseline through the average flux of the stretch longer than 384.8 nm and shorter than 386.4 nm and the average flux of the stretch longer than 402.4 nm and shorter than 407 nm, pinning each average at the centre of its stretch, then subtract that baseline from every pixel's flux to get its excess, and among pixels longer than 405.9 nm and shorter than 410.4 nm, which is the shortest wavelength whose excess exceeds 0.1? 406.395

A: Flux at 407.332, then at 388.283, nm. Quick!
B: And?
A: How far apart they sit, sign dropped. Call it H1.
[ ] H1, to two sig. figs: 3.0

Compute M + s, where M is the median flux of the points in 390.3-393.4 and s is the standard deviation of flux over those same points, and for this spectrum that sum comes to 21.9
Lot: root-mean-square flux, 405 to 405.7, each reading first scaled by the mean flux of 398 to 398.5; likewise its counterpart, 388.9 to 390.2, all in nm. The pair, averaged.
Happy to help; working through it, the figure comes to 1.01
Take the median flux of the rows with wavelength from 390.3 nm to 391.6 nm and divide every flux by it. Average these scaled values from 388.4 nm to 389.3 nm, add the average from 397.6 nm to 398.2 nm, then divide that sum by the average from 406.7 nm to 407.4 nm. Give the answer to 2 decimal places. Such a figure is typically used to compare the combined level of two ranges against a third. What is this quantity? 2.13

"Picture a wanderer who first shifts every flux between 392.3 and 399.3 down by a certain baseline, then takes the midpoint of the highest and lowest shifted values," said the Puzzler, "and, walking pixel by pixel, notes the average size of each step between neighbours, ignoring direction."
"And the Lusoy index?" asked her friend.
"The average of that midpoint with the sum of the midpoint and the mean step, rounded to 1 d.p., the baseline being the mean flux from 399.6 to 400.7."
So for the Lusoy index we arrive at 1.7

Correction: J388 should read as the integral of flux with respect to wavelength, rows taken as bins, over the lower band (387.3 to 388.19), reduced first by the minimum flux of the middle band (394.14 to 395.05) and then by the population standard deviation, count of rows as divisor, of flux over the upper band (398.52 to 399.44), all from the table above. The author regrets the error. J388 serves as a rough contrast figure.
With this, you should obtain -1.6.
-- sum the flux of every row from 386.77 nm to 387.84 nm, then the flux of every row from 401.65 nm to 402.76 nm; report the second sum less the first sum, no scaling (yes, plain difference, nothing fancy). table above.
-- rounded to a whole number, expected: -25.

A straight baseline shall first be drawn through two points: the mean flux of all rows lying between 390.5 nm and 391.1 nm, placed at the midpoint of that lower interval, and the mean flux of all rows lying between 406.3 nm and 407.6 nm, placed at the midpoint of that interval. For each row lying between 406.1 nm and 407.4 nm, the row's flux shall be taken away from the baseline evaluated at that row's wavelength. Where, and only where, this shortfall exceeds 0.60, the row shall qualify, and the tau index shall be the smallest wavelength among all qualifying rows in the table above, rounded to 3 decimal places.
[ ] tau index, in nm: 406.208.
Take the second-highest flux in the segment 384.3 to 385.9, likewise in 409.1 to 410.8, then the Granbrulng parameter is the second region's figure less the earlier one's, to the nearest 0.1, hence -1.9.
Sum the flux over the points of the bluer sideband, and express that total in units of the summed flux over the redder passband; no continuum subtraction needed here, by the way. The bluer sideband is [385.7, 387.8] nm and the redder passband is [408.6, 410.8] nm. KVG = 1.15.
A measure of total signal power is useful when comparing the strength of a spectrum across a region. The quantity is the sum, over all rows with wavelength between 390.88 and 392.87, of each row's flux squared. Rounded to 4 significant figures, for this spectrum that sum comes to 5022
